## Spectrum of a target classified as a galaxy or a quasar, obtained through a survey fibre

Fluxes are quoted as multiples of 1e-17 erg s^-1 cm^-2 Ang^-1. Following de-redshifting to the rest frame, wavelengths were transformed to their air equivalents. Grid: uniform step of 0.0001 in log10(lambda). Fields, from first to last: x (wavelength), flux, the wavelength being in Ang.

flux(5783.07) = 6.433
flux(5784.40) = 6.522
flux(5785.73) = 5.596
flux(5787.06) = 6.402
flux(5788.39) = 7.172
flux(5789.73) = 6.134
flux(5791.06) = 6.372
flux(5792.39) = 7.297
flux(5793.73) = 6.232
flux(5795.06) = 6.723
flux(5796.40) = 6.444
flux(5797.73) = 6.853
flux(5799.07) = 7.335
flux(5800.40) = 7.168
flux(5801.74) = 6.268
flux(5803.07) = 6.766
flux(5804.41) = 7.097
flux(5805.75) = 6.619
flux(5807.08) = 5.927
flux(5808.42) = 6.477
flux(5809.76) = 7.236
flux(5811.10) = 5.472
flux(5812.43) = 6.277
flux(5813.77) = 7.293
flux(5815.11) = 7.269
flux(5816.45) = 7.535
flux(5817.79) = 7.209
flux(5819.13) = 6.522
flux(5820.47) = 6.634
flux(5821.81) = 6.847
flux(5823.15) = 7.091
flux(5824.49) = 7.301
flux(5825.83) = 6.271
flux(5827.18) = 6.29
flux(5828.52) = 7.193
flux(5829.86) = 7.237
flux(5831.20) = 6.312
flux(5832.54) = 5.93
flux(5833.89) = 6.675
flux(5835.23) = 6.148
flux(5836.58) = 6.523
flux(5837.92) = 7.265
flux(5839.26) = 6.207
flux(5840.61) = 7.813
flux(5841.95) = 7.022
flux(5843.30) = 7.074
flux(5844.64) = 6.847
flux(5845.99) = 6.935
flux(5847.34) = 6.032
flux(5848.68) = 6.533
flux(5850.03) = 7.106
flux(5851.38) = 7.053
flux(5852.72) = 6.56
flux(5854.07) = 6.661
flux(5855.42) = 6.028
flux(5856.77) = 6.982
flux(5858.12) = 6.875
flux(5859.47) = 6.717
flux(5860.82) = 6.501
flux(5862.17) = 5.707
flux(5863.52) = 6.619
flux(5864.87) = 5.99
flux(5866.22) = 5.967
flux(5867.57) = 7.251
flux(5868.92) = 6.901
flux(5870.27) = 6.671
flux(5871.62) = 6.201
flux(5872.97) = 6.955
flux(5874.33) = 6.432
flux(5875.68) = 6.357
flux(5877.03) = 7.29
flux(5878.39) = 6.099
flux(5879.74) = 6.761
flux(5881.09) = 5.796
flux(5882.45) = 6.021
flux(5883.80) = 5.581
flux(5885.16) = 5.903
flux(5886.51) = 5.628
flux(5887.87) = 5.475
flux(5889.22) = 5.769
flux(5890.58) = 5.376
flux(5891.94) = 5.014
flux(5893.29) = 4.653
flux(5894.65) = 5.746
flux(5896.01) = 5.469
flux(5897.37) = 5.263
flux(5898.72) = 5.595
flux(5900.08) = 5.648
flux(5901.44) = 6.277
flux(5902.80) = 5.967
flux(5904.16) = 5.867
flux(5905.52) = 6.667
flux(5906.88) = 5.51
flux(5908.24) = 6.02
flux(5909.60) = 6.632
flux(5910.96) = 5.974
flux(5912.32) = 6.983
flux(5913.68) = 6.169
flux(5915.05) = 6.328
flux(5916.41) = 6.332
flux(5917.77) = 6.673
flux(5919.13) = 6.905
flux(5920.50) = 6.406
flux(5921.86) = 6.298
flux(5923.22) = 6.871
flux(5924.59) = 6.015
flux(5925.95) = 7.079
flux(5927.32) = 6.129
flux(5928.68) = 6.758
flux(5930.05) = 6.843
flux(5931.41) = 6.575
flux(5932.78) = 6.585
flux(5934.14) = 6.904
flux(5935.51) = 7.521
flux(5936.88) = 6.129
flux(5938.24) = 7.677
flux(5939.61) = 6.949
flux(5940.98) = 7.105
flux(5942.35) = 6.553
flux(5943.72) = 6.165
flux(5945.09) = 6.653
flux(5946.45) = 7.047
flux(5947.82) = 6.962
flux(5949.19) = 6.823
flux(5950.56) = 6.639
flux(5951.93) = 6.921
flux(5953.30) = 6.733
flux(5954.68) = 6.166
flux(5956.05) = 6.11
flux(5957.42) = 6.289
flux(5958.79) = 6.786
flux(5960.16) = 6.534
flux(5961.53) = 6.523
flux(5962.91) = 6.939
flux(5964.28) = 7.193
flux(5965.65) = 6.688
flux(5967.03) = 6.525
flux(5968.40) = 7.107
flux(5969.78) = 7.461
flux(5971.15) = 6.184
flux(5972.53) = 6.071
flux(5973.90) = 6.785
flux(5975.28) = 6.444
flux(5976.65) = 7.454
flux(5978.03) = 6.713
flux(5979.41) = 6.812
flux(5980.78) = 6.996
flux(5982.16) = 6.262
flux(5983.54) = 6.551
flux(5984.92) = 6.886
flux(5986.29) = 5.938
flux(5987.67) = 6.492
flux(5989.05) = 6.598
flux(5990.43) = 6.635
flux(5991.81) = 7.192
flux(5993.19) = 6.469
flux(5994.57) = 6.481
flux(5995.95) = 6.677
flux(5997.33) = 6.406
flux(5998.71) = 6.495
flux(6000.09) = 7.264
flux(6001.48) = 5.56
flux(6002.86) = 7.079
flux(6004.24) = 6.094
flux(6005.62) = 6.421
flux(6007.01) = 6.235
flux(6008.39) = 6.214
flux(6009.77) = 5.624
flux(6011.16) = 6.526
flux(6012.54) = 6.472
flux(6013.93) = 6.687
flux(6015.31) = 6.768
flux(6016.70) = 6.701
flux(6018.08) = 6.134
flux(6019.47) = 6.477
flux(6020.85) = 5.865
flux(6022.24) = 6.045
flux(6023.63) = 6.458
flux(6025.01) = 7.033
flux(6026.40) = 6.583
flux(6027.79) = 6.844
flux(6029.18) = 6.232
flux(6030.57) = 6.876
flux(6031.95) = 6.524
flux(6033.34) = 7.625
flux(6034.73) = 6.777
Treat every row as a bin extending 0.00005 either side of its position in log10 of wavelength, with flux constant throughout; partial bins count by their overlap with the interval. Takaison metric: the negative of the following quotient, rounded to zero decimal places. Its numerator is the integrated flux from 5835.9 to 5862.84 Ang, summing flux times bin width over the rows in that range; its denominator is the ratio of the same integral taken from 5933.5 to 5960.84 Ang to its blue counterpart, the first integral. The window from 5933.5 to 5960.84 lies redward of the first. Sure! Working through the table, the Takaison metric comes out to -178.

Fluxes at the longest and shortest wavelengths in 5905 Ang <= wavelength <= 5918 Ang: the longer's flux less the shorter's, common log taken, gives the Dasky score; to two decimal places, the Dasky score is -2.22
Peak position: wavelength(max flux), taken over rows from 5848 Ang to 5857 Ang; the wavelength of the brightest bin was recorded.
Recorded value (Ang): 5850.03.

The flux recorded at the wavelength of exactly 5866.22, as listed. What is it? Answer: 5.967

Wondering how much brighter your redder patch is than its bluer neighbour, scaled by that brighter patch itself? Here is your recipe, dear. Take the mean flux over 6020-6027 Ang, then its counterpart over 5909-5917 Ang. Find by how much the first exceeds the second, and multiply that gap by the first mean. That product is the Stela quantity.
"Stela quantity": 0.0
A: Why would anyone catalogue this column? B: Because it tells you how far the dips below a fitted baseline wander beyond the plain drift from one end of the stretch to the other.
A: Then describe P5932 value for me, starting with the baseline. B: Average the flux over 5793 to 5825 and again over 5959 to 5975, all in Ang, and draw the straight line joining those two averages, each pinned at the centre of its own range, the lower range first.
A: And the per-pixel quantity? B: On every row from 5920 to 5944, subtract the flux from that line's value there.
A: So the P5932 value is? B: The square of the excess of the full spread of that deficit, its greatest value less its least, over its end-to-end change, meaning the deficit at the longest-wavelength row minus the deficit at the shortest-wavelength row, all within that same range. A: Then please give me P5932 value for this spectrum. 2.1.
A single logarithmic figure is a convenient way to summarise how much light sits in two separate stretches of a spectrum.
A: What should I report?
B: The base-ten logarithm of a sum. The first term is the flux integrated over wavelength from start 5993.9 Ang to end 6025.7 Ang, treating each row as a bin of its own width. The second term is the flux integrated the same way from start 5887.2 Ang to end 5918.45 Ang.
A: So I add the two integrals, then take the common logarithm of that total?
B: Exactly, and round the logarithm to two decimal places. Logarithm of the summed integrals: 2.59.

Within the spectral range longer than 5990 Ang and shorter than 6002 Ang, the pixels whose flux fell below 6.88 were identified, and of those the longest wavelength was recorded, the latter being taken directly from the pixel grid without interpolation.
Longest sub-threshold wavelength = 6001.48 Ang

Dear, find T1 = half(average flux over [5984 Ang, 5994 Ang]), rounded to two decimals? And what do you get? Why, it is 3.30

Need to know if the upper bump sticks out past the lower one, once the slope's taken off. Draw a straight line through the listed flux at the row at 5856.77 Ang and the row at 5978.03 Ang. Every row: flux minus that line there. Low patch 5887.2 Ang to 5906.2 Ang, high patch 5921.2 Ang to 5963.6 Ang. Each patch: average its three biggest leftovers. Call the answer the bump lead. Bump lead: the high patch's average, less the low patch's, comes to 1.2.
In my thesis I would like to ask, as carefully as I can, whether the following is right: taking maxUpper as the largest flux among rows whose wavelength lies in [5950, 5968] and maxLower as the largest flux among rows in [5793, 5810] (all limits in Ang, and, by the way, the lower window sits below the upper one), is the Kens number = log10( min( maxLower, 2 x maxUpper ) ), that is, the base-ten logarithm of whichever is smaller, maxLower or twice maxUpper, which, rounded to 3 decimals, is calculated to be 0.865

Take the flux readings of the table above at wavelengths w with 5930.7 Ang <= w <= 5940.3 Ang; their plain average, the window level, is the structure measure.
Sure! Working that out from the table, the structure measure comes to 6.9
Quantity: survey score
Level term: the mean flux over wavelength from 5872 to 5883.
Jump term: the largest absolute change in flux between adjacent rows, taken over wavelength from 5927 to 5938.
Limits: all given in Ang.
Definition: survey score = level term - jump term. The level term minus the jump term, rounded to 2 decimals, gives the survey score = 5.07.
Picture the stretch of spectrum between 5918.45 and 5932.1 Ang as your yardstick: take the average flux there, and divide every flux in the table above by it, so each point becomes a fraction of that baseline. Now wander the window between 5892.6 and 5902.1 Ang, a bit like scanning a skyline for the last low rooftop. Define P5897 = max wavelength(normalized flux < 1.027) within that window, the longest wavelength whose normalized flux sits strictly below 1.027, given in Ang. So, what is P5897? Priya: 5901.44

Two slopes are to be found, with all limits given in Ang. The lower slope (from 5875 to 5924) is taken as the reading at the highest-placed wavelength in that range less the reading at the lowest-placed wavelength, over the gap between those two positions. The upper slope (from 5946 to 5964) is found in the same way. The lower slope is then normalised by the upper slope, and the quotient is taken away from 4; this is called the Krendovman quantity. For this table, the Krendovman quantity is 5.6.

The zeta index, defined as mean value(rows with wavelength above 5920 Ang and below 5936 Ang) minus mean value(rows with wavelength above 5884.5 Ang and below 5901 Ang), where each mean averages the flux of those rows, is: 1.2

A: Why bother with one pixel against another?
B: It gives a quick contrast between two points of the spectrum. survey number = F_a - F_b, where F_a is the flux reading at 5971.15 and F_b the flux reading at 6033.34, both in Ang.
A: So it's -1.4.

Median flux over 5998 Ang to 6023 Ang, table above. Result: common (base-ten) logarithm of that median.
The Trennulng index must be 0.809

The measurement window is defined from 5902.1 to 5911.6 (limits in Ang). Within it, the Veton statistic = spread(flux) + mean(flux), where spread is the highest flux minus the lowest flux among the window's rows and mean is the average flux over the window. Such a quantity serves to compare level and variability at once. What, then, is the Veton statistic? 7.25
